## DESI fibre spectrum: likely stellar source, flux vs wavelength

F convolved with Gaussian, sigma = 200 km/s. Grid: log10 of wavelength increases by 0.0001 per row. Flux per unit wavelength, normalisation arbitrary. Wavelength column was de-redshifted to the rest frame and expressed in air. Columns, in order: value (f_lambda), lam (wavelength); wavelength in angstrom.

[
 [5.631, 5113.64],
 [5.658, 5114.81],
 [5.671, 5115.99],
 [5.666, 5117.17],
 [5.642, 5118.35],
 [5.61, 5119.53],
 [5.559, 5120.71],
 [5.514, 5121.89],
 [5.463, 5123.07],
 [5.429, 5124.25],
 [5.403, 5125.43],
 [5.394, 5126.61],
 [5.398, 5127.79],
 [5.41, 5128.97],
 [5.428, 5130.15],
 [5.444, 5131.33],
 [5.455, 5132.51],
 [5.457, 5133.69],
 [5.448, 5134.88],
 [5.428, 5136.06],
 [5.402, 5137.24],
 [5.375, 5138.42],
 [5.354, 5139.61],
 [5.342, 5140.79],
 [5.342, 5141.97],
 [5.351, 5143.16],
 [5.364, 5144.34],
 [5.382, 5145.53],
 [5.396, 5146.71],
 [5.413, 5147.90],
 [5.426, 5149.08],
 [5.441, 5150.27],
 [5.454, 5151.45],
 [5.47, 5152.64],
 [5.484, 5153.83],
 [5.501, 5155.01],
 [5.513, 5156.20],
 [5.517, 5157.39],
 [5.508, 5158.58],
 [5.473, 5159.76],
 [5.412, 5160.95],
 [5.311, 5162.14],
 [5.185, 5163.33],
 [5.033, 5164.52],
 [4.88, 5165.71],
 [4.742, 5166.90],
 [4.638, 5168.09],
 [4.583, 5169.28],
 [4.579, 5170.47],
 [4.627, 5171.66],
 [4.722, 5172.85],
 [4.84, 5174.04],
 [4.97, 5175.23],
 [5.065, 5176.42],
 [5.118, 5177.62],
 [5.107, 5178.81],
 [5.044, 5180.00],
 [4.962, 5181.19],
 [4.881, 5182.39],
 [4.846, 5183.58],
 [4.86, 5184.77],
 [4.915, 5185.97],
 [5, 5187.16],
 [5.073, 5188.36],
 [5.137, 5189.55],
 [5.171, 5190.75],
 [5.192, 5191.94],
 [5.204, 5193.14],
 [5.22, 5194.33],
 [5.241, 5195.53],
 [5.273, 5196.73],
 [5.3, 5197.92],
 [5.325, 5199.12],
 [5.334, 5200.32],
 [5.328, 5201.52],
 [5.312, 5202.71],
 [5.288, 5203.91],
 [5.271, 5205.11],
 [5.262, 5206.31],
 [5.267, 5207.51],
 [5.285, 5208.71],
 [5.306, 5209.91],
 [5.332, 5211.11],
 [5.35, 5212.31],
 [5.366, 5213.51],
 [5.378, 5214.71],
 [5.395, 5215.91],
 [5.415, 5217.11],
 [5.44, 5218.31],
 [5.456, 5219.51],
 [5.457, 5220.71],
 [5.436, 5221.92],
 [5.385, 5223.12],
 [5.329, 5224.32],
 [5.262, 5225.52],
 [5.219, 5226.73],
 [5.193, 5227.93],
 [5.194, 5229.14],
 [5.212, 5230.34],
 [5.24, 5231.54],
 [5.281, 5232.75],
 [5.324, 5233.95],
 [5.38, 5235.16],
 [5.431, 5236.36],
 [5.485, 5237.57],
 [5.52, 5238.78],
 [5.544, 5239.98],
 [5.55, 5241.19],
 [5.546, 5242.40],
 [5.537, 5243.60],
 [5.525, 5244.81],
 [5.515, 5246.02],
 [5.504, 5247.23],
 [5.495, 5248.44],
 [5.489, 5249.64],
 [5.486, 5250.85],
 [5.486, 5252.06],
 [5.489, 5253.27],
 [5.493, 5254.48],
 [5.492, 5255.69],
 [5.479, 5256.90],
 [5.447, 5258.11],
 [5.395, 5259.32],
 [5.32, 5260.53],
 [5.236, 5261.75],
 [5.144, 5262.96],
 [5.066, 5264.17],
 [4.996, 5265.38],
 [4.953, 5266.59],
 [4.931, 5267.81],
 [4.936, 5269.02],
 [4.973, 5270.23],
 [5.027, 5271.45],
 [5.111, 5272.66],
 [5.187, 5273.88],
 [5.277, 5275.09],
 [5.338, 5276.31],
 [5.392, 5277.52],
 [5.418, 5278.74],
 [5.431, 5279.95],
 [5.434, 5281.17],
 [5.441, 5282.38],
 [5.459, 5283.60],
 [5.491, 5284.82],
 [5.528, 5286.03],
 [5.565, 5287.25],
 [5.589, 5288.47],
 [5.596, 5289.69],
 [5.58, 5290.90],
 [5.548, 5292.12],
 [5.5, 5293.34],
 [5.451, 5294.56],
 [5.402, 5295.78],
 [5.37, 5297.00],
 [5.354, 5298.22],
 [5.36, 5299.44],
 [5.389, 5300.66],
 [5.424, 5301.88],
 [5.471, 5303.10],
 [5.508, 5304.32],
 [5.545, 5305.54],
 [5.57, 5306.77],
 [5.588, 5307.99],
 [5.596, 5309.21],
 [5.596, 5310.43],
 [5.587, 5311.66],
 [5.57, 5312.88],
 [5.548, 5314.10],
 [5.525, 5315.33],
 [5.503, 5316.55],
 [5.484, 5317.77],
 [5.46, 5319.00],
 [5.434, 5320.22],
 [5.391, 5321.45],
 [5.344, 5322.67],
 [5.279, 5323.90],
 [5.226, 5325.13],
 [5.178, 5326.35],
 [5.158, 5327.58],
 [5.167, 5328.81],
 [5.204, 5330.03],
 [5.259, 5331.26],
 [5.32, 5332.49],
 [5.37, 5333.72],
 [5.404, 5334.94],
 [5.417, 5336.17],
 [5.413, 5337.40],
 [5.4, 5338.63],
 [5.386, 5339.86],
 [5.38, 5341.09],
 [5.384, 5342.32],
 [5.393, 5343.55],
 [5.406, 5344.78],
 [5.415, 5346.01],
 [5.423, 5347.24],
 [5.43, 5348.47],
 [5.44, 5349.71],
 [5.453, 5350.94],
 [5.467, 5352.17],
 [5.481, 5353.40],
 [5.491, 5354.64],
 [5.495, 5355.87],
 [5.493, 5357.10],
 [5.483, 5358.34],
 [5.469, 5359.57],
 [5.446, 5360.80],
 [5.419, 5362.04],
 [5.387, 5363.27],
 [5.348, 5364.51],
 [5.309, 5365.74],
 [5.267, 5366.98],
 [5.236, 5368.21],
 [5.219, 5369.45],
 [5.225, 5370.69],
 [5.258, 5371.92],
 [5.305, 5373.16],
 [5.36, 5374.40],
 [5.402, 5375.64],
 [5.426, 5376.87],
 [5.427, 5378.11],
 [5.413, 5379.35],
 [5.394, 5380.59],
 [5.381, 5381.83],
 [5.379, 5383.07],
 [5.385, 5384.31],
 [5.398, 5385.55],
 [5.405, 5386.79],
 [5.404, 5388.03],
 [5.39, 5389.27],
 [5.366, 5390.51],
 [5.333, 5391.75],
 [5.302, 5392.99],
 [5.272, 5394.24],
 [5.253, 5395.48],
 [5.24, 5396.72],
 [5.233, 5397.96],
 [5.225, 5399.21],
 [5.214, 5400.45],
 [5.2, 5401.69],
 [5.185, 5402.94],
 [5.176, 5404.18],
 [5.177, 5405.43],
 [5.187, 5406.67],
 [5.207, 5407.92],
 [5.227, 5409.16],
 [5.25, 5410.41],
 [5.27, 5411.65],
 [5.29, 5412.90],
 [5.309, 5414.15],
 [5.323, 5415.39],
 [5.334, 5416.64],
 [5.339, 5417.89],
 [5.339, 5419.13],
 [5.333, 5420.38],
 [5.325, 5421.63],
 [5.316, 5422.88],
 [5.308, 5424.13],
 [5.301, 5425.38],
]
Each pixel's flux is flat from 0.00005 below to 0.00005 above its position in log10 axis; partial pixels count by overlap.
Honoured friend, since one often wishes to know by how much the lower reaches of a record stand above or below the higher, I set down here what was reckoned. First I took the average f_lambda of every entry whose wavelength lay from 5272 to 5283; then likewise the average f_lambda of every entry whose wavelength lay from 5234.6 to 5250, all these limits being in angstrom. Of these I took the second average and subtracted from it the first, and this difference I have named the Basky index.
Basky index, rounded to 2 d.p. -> 0.17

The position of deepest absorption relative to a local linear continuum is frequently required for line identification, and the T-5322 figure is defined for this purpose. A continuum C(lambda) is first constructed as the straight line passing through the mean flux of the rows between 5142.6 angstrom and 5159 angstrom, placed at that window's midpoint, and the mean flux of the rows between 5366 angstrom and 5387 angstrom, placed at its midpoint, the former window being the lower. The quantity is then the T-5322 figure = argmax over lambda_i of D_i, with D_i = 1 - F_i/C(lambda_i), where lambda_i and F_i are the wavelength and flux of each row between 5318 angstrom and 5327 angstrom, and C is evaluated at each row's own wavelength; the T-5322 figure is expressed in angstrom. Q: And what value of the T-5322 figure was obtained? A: 5326.35 angstrom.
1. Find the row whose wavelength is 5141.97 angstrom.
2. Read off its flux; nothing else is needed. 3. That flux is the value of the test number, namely 5.342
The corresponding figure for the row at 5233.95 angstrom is 5.324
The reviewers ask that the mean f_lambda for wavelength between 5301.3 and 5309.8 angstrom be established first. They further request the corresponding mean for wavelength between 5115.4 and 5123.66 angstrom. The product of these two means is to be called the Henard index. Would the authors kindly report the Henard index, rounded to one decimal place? 30.9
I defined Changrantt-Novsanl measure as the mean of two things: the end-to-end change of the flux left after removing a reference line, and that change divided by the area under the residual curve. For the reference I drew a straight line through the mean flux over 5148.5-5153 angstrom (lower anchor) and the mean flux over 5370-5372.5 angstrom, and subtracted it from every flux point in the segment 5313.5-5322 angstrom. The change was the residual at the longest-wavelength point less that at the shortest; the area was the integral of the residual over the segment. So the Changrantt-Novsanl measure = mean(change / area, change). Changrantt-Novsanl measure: -0.12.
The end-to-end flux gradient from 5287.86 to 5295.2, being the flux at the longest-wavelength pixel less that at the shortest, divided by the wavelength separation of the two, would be -0.023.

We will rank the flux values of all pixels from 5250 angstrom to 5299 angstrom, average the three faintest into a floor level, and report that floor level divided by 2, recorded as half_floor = 2.47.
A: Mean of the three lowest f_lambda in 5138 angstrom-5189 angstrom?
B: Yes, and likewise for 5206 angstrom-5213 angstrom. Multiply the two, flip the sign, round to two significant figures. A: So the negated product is -24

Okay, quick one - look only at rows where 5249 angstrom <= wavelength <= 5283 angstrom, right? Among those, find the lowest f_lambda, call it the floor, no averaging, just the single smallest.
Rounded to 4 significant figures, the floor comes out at 4.931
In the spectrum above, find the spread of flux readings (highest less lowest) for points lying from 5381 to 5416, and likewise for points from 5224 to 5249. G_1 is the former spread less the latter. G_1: -0.13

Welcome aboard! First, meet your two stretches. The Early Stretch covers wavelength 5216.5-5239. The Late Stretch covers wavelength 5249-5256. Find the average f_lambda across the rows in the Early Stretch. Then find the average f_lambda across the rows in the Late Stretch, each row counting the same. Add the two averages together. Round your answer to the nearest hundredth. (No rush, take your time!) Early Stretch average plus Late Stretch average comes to 10.84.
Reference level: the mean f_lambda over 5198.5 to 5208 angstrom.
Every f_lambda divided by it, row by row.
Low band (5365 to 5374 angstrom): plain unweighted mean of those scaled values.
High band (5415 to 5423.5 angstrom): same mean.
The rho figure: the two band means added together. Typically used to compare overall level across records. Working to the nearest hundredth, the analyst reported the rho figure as 2.00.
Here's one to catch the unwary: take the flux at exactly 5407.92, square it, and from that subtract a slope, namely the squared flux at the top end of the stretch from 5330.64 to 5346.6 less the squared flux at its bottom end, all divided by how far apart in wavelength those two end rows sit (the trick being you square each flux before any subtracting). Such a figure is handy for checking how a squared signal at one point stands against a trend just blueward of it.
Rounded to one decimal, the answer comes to 27.0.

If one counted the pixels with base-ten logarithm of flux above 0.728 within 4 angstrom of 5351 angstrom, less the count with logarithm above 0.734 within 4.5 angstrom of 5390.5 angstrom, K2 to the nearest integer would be 7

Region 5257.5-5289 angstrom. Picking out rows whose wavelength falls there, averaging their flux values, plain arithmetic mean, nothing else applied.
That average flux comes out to 5.27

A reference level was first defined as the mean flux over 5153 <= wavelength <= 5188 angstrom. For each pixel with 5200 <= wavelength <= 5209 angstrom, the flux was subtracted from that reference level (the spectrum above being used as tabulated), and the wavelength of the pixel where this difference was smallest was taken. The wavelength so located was 5200.32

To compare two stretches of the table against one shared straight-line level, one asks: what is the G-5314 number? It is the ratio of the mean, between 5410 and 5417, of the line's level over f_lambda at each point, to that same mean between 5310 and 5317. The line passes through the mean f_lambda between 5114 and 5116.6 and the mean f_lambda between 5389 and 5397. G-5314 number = 1.02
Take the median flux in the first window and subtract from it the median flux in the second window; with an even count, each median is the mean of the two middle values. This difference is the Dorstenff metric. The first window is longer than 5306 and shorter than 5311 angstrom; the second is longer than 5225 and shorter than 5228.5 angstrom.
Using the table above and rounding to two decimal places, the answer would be 0.37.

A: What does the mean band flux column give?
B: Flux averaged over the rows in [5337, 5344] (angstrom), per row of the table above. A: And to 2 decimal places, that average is 5.39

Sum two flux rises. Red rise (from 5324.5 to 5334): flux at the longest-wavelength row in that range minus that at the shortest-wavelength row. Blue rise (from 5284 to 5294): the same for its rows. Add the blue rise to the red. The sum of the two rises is 0.15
